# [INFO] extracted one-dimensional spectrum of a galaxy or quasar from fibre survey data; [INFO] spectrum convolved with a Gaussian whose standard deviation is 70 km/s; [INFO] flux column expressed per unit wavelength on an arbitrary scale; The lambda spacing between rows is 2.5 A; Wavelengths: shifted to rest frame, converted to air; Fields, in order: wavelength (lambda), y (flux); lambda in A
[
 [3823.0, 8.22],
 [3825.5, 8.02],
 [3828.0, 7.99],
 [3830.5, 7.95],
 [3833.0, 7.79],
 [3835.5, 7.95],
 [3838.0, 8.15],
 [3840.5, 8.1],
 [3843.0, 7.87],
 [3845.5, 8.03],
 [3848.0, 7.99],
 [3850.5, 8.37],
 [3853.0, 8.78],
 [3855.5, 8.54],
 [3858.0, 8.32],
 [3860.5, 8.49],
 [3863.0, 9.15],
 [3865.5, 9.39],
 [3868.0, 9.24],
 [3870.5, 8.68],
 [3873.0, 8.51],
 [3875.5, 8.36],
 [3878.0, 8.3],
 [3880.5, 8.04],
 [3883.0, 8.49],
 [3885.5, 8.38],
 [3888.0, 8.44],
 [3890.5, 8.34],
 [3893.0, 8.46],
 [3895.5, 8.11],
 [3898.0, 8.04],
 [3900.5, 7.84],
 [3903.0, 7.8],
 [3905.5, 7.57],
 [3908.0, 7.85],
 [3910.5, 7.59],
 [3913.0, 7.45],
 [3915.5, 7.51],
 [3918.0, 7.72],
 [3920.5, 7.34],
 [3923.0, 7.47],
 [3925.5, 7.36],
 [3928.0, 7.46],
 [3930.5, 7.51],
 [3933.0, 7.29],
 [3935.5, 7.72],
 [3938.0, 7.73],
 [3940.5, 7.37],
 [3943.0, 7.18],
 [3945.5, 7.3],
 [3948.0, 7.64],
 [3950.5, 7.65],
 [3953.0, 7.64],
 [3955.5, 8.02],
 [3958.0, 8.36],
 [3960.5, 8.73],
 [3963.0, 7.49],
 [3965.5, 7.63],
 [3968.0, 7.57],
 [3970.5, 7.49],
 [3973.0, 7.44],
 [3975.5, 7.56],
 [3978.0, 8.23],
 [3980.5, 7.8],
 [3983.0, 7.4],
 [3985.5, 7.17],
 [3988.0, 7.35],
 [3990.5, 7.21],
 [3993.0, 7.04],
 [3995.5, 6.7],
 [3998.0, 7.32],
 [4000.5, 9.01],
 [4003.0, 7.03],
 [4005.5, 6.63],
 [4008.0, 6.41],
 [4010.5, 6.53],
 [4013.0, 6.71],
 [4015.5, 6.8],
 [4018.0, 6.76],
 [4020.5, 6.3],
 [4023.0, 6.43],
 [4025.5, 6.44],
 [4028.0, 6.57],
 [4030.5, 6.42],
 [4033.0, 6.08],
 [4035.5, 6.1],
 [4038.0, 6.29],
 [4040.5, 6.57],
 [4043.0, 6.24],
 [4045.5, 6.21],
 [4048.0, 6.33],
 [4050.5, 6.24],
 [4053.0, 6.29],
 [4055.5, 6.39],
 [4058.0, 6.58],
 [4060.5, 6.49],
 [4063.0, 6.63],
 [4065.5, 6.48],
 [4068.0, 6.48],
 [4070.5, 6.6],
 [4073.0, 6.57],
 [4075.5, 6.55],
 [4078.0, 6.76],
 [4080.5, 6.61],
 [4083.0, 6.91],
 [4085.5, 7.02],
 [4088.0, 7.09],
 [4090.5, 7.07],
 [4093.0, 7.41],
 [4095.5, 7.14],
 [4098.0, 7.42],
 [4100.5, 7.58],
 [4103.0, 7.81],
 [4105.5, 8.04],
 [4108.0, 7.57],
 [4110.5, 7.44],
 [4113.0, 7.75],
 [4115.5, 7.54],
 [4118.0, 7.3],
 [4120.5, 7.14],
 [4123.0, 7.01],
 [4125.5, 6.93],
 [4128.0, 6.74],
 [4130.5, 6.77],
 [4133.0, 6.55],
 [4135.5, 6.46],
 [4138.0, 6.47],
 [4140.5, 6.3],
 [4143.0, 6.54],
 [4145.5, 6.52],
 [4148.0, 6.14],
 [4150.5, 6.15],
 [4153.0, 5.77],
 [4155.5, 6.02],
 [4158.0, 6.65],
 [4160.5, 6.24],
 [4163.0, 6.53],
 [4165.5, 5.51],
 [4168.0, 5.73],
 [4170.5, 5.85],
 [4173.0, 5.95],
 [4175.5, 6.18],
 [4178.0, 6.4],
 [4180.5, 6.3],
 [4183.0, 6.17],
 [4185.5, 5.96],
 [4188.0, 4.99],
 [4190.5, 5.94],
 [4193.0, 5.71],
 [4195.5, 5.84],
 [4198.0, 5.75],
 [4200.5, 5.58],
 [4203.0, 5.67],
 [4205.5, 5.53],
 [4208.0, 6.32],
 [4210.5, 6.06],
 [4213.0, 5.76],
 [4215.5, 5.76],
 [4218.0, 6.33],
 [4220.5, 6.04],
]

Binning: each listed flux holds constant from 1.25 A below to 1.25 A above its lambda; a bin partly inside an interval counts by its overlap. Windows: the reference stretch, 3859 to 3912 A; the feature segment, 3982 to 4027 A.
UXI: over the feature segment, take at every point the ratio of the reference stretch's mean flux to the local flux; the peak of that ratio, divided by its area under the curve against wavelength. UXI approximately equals 0.0244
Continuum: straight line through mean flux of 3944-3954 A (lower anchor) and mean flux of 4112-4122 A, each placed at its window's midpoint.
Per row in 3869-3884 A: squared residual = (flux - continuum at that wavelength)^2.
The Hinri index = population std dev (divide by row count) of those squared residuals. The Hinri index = 0.30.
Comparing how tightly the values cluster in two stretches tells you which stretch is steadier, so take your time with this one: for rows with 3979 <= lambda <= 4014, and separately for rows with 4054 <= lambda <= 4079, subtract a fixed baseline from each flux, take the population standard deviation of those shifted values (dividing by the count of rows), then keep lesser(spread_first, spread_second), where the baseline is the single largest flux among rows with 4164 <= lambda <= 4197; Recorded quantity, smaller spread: 0.10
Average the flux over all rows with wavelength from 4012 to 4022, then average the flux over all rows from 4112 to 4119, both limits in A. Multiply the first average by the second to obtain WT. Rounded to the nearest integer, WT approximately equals 50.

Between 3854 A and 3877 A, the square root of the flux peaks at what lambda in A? 3865.5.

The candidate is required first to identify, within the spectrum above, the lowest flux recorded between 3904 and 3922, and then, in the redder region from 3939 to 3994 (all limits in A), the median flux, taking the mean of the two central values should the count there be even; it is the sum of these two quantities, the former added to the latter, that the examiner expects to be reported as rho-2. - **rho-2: 14.9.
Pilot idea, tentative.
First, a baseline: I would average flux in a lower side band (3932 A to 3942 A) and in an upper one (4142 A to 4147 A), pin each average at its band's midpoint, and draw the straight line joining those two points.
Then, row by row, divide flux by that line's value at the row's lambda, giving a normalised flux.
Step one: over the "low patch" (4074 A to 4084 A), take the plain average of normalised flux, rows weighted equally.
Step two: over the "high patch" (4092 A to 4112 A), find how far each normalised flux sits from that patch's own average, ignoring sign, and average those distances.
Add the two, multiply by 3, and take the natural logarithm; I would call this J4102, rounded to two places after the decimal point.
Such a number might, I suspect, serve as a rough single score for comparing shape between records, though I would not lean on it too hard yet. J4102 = 1.11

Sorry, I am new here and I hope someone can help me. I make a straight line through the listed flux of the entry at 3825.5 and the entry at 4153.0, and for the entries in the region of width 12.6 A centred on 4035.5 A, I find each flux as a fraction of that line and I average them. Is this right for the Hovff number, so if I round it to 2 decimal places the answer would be 0.96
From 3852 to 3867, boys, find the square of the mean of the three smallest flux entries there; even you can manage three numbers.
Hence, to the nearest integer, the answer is 71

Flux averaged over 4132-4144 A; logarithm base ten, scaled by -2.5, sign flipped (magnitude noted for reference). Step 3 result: 2.03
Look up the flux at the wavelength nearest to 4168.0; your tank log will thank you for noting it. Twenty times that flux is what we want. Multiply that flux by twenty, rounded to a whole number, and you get 115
